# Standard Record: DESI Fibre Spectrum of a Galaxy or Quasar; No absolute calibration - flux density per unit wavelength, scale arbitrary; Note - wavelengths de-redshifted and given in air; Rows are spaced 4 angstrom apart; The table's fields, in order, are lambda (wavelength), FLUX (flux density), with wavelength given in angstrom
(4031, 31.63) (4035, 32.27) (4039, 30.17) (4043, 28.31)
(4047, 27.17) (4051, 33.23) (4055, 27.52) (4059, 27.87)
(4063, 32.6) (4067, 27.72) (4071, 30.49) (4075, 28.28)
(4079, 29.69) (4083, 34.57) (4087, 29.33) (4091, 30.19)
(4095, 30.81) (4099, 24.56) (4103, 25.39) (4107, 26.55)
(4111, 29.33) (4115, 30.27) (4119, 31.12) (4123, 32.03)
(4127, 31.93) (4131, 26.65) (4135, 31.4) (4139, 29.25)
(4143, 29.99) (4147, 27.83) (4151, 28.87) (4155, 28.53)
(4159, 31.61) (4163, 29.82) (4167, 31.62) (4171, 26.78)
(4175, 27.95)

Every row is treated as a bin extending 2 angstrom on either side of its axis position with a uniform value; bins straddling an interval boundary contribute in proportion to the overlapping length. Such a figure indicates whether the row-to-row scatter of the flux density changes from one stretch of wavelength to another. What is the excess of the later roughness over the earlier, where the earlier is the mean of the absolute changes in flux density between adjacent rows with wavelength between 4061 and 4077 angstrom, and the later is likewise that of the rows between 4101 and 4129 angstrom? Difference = -2.2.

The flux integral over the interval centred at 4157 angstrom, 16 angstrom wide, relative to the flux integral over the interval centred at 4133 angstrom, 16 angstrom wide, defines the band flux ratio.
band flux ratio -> 1.00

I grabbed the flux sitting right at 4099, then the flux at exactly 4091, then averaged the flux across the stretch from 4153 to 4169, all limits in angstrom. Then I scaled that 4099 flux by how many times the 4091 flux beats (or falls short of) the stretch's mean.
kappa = 24.4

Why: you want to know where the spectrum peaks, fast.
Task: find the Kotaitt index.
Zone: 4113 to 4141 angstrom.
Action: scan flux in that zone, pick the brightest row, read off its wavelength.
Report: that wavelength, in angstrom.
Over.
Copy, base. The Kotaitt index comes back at 4123 angstrom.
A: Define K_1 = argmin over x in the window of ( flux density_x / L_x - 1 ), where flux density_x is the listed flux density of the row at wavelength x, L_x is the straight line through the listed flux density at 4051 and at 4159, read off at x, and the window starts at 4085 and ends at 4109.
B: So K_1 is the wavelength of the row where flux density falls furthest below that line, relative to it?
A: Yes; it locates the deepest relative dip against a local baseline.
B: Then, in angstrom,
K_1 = 4099 angstrom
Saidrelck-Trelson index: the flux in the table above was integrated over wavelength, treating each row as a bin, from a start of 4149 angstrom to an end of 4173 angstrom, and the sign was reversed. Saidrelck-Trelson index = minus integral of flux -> -708.9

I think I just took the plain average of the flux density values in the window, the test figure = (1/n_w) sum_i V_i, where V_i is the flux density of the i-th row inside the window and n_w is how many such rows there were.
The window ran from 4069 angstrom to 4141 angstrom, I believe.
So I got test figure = 29.55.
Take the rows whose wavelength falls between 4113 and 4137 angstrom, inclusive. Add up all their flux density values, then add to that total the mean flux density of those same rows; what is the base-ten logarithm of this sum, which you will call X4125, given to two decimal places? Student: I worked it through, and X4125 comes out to 2.33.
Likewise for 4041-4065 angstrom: 2.31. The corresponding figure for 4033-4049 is 2.17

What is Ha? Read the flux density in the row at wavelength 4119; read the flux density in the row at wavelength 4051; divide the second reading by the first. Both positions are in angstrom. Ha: 1.07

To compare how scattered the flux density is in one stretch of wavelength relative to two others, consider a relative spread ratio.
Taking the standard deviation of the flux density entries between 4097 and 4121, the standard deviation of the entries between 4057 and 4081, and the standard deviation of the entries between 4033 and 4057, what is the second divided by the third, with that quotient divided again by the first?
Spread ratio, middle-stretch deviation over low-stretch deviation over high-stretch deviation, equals 0.3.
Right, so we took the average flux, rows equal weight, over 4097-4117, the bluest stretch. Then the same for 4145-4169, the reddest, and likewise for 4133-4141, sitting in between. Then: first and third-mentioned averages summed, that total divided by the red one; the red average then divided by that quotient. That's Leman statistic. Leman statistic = 15.3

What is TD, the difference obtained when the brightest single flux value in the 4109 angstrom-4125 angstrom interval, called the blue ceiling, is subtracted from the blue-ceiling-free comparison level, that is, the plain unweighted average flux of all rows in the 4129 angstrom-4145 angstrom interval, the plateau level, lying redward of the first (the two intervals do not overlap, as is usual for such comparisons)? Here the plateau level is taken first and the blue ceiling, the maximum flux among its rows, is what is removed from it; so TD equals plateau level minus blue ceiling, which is -2.7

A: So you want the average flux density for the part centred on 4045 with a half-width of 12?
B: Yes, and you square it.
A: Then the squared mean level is 887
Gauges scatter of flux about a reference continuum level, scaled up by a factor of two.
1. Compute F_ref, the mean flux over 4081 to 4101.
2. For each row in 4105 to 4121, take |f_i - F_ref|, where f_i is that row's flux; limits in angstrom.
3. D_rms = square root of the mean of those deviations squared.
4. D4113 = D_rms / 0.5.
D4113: 3.6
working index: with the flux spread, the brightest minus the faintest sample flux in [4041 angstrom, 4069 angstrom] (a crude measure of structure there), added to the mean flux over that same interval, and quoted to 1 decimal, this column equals 35.3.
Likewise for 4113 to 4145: 35.7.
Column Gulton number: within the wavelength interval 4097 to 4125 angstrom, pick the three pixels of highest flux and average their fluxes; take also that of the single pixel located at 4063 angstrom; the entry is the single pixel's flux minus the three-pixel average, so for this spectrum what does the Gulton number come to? 1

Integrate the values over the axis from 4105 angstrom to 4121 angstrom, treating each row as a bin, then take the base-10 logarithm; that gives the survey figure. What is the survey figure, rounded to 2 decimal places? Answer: 2.67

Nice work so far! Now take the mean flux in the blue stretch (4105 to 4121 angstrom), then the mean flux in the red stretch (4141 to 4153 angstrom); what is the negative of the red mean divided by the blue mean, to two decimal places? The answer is -0.99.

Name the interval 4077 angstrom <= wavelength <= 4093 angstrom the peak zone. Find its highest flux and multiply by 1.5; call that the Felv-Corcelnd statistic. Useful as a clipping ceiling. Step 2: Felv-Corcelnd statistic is 51.9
